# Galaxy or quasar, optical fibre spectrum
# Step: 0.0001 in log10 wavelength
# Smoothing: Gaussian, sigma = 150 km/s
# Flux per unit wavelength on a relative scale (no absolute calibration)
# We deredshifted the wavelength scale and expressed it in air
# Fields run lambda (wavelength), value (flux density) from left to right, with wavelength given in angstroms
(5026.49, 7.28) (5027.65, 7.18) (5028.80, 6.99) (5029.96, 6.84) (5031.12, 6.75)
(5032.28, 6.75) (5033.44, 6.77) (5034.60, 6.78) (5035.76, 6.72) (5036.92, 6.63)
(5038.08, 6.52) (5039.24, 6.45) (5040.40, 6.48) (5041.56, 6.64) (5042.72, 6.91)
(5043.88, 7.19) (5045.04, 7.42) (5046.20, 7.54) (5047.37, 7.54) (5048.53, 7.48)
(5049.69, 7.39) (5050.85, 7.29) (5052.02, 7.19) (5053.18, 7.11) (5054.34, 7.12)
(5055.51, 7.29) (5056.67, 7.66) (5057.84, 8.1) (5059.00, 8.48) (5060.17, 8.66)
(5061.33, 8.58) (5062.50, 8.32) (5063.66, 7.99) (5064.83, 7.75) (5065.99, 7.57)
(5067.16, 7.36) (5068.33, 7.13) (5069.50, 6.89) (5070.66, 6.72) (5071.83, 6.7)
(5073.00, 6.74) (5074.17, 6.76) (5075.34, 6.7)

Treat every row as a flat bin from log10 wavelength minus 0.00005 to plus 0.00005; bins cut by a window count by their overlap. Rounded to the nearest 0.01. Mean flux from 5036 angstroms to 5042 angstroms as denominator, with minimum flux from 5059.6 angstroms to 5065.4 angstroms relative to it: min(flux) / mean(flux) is 1.18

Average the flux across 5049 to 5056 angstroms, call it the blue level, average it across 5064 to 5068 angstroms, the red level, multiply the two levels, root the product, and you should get 7.39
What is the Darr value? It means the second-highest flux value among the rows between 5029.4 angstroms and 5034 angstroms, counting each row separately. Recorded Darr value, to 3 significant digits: 6.77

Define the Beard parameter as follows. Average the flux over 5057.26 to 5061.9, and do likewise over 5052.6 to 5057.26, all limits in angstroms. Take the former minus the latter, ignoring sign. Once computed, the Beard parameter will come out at 1.2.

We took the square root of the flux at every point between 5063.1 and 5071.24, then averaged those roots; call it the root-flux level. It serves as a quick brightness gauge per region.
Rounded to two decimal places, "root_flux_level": 2.71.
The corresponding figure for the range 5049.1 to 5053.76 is 2.69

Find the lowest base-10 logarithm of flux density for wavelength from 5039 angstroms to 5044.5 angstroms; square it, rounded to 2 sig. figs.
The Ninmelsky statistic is 0.66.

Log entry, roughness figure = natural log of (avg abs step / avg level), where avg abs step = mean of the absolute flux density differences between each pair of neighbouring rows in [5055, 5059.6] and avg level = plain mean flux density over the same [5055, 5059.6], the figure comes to -2.99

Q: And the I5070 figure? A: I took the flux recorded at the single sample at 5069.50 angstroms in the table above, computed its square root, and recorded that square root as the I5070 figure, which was 2.62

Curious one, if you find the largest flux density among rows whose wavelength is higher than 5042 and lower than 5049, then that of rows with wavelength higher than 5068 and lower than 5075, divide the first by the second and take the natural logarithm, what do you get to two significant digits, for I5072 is 0.056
